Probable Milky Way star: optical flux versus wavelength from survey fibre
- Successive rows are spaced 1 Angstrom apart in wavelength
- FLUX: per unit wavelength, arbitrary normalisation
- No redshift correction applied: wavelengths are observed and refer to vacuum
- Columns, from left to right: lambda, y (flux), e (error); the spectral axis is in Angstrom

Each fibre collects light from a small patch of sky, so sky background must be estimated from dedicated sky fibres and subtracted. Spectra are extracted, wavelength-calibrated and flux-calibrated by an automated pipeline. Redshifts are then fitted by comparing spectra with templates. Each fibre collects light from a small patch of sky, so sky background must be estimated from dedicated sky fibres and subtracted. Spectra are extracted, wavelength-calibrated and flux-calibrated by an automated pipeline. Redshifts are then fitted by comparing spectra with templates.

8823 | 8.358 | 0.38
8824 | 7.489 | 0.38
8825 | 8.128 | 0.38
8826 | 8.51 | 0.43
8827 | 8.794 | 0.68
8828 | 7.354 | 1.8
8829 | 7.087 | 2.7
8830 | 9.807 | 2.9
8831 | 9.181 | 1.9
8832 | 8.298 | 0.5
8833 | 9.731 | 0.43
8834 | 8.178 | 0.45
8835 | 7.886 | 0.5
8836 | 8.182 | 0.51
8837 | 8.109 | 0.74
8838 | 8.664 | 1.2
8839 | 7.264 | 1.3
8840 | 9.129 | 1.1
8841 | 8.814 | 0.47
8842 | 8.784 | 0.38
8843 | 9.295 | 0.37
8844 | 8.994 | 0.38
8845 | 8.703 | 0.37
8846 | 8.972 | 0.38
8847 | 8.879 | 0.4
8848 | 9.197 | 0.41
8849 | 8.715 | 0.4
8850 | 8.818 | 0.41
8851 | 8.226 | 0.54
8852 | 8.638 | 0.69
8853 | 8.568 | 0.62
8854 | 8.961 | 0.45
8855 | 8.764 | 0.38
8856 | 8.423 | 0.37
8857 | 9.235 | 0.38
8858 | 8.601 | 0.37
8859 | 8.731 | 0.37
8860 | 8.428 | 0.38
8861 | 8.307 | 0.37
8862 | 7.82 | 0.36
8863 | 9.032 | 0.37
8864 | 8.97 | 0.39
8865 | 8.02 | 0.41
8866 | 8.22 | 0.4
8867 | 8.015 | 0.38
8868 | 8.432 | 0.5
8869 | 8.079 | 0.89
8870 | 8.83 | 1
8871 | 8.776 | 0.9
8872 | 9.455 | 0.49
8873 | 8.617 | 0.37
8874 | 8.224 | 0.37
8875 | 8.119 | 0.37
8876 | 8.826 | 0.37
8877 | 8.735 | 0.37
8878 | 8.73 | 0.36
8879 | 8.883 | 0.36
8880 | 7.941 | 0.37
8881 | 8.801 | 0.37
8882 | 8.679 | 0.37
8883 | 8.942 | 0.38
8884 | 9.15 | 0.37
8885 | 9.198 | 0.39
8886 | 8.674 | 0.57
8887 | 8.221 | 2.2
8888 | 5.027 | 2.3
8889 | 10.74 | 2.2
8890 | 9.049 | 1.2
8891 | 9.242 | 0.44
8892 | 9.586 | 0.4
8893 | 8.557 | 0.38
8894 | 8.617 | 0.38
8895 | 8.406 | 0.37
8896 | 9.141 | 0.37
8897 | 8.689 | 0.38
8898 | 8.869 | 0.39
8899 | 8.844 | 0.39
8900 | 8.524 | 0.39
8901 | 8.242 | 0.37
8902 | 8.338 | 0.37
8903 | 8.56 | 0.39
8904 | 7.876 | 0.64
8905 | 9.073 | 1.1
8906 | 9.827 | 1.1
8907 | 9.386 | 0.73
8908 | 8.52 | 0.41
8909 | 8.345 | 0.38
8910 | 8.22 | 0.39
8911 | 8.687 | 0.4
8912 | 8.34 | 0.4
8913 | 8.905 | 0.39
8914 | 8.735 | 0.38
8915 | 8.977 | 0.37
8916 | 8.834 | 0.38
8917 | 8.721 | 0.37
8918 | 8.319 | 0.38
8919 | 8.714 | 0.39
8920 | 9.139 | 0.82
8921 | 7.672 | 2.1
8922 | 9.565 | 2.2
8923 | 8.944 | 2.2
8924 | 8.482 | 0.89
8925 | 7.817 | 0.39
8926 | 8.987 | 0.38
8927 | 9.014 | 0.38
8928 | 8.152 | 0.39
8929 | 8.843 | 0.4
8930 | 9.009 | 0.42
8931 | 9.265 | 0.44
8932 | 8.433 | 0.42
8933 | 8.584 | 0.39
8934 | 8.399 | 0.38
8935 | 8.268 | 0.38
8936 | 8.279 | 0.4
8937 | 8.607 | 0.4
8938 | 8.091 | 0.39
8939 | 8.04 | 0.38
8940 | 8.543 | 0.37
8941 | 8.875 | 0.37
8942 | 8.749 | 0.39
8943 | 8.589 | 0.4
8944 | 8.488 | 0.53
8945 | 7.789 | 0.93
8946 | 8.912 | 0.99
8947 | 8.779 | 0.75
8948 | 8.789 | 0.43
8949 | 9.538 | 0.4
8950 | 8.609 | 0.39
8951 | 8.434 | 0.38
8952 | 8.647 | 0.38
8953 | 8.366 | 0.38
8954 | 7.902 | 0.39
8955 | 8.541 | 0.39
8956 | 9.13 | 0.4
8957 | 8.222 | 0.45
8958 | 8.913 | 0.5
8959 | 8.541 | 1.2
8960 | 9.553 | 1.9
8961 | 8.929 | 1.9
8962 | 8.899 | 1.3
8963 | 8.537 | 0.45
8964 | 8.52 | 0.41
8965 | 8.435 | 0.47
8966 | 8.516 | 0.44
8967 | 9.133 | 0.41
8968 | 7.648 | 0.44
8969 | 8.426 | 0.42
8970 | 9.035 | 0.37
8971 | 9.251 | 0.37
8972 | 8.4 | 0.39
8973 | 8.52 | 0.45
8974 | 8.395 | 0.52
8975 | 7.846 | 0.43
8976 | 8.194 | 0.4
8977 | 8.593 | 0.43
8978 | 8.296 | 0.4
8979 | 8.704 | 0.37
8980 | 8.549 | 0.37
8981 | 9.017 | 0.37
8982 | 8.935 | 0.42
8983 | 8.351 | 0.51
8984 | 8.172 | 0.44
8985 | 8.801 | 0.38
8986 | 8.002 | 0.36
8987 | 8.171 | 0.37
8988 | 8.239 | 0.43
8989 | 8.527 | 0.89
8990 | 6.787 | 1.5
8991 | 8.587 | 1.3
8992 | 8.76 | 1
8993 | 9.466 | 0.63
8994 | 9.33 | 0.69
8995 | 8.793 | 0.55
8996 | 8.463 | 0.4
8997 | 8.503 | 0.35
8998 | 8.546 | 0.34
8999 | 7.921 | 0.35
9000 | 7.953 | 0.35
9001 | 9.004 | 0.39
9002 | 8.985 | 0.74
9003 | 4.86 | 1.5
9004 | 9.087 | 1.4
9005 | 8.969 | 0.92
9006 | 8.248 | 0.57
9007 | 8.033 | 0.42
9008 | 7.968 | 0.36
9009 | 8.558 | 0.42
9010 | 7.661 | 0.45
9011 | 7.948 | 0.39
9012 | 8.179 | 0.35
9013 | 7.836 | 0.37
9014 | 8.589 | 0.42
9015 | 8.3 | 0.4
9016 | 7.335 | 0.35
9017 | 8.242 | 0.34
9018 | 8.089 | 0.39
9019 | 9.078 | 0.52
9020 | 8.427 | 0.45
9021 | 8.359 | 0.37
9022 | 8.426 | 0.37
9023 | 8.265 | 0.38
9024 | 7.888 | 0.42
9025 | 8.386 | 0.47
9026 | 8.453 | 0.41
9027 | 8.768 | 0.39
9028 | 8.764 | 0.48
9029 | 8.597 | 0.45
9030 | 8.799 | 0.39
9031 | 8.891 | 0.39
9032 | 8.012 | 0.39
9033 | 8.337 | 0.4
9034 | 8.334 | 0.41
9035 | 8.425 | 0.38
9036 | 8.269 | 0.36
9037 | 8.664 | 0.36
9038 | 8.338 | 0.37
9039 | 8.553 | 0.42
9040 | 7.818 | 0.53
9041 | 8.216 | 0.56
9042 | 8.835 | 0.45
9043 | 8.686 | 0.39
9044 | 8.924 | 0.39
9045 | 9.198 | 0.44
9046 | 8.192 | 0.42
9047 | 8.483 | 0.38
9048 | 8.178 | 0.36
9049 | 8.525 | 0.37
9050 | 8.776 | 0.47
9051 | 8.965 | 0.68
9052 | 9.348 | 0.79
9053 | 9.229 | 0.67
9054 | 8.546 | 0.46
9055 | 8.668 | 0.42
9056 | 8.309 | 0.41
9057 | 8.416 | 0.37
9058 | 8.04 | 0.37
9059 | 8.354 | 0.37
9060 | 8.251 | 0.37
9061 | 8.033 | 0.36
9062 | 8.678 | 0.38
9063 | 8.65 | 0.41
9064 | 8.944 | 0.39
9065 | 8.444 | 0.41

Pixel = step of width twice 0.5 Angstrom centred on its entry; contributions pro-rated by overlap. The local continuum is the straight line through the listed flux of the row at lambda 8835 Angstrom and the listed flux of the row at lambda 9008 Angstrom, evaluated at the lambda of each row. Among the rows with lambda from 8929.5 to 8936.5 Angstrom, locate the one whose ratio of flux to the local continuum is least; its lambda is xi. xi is 8935 Angstrom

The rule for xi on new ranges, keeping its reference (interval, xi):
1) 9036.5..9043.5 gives 9040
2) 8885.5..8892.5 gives 8888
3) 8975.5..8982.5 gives 8976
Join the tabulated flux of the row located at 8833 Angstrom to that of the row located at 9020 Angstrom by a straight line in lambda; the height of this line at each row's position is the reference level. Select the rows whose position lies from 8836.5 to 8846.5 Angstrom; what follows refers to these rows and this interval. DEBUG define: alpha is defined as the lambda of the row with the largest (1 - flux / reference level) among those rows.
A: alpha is 8839 Angstrom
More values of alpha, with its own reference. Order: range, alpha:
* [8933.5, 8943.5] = 8939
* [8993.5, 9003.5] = 9003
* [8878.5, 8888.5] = 8888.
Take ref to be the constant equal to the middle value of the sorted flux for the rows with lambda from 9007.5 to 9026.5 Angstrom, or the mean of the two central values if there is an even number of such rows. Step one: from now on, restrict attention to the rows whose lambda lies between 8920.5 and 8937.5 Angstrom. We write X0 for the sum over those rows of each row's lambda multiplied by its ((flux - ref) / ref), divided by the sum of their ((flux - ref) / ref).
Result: 8928.4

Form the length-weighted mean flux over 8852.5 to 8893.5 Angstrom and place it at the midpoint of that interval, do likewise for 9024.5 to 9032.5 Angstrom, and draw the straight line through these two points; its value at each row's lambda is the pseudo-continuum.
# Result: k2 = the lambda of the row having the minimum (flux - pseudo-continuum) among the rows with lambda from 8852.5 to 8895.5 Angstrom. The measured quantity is 8888 Angstrom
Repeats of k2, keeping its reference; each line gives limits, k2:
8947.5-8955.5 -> 8954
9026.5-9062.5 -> 9040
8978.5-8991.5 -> 8990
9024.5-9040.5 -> 9040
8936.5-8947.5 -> 8945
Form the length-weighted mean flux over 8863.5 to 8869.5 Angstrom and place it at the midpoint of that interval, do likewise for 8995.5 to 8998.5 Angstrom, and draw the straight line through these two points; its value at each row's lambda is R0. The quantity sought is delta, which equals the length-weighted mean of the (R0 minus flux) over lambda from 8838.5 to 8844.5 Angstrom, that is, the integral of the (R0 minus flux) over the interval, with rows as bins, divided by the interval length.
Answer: -0.47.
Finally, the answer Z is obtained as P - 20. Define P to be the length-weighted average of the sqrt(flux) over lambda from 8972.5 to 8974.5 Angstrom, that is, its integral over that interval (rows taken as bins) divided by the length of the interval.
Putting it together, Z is -17.09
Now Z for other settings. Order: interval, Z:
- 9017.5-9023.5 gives -17.10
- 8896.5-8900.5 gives -17.05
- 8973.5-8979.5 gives -17.11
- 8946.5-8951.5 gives -17.03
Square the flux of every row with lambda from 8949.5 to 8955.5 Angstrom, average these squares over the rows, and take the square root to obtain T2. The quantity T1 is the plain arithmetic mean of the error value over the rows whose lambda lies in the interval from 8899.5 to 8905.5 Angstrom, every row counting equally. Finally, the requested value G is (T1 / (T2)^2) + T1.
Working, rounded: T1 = 0.543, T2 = 8.42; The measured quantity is 0.5510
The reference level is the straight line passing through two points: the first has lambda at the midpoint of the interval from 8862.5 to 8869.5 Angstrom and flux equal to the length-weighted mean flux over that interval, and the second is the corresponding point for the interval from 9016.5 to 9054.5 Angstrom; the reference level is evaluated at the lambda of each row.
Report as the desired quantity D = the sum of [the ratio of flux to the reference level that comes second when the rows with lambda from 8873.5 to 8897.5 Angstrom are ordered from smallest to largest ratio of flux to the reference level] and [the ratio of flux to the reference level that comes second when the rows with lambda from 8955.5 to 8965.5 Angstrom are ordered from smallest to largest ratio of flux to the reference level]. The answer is 1.94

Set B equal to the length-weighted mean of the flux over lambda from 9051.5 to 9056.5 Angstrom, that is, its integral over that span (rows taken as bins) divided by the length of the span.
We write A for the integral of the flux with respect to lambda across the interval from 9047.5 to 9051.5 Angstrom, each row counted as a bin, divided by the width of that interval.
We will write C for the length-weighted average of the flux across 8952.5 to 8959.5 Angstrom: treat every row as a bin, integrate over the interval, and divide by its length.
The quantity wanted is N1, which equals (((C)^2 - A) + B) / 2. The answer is 36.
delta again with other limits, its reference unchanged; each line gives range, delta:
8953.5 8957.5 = -0.01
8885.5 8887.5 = -0.13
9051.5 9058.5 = -0.05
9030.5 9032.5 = 0.11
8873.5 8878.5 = -0.22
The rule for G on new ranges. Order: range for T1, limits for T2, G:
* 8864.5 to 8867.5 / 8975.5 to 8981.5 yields 0.4021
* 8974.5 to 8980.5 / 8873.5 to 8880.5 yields 0.4055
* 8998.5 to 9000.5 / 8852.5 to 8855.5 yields 0.3546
